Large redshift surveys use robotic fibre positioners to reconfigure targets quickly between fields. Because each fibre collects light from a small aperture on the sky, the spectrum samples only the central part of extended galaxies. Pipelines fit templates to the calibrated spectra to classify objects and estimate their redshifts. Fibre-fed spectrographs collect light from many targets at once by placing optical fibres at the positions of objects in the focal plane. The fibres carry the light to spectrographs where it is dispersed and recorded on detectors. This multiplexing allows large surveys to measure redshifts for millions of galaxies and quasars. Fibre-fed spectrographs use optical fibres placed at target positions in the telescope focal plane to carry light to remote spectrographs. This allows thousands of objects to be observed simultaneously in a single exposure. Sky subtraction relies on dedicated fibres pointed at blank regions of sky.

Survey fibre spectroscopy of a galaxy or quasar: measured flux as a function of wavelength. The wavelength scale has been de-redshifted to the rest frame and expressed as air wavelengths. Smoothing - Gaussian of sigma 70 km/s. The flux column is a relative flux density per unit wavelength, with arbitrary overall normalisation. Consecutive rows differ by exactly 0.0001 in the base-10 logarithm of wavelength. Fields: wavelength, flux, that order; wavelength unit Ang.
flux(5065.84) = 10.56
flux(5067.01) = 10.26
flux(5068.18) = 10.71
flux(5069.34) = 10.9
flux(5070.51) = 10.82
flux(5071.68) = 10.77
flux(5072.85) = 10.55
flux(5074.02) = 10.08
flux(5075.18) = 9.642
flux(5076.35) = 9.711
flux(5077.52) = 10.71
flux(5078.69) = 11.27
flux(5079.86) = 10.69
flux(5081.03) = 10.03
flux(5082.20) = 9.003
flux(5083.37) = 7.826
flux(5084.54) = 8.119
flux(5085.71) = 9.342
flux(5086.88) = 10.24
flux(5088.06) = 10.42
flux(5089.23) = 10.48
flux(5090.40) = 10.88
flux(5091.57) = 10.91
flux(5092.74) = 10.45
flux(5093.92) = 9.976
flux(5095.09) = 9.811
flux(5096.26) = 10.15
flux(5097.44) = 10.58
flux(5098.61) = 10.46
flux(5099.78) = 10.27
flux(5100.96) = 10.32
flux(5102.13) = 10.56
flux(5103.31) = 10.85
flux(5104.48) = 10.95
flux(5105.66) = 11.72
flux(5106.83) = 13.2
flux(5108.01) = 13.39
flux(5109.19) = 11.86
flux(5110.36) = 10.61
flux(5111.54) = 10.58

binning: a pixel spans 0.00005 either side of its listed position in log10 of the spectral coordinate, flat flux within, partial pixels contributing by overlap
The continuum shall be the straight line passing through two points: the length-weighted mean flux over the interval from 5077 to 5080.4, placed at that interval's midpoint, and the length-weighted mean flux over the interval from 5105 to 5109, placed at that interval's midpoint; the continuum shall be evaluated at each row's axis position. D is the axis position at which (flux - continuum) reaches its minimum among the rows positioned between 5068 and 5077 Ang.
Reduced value 5076.35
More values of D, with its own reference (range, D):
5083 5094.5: 5083.37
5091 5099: 5095.09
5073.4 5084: 5083.37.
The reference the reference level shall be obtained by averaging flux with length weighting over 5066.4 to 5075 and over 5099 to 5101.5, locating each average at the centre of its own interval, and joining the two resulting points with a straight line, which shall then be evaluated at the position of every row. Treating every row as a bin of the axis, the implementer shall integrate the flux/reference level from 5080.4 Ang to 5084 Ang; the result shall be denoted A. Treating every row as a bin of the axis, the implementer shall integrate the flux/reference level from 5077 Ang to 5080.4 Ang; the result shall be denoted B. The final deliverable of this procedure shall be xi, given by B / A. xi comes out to 1.1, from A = 3.1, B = 3.5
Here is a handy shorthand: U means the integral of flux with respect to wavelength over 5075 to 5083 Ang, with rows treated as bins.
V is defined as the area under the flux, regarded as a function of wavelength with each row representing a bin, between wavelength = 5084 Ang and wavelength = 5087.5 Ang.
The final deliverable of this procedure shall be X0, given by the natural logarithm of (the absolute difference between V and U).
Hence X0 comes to 3.88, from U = 81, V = 32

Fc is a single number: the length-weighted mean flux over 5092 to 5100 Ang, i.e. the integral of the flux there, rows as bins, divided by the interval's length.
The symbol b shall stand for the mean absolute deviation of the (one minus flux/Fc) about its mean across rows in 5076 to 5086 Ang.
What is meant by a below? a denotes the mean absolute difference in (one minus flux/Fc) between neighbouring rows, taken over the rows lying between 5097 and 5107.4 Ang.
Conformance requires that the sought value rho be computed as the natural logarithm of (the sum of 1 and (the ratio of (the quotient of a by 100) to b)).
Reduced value 0.004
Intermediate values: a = 0.039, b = 0.092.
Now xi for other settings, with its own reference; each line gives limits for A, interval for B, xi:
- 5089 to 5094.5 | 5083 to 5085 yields 0.3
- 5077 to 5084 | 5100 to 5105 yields 0.8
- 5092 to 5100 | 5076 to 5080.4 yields 0.6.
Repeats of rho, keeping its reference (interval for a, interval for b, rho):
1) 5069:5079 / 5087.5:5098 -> 0.013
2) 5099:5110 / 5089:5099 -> 0.020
